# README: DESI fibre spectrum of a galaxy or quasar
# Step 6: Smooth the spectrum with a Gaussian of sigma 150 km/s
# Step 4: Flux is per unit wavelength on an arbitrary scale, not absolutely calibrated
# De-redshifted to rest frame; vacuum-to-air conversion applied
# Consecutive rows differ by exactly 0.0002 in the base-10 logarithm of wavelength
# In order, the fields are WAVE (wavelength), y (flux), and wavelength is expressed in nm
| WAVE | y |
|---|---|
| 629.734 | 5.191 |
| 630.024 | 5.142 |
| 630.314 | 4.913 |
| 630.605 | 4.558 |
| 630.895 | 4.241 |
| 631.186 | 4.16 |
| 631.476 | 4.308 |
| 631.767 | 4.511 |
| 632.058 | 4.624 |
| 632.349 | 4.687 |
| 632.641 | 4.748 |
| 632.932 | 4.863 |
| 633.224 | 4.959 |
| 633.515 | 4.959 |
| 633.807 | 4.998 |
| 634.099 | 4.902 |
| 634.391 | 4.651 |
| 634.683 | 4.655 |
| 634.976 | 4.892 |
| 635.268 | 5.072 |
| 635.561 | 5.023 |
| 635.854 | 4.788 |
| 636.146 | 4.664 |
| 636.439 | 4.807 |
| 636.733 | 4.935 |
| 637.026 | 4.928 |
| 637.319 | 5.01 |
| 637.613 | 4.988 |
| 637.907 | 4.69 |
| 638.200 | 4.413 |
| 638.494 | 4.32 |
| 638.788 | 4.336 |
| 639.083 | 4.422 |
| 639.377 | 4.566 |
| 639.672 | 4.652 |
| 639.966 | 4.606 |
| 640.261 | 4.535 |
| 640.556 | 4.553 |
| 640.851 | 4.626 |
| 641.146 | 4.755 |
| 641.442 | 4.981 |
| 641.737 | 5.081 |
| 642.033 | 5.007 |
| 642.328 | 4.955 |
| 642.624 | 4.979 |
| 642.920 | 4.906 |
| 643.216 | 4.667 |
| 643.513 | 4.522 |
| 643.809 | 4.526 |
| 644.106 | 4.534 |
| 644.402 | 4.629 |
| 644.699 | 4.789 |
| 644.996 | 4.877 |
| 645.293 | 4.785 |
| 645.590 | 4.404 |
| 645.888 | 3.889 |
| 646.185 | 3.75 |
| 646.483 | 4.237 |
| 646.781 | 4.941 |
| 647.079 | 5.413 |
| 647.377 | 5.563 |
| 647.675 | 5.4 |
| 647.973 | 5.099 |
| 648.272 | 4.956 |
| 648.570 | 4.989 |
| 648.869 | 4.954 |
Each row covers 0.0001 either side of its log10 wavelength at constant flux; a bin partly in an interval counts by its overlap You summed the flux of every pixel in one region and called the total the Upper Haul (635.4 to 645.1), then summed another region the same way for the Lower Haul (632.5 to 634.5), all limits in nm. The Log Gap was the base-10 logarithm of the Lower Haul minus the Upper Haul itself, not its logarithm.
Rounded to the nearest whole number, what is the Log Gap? -155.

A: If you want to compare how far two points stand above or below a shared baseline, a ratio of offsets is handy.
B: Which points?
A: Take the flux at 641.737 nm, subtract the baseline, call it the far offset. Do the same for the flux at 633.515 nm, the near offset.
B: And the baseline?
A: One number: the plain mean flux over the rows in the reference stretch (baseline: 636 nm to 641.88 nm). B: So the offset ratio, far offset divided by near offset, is 1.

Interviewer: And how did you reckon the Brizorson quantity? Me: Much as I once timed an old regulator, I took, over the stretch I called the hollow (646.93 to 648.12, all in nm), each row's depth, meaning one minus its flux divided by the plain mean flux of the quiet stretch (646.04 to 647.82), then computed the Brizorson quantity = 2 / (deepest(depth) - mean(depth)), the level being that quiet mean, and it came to 36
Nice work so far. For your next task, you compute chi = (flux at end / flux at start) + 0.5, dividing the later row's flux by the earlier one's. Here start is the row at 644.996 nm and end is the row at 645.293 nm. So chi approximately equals 1.48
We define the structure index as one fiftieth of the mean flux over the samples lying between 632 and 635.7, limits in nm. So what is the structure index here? 0.097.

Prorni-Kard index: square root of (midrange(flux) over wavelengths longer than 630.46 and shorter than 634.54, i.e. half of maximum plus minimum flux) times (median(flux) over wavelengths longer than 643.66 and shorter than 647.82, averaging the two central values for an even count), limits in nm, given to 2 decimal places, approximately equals 4.64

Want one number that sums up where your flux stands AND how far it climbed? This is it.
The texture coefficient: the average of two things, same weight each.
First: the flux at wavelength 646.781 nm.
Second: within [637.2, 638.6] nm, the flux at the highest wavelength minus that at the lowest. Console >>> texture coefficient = 2.13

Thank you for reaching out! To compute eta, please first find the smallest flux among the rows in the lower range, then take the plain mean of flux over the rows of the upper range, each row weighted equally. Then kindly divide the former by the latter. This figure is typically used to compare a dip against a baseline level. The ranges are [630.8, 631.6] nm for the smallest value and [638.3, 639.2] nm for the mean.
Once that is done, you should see 0.95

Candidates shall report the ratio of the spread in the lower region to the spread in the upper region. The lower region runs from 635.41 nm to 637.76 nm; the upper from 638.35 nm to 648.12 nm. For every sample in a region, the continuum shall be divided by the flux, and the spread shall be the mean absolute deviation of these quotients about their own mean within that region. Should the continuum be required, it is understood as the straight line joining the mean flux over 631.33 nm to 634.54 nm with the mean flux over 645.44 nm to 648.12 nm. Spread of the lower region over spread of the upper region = 0.33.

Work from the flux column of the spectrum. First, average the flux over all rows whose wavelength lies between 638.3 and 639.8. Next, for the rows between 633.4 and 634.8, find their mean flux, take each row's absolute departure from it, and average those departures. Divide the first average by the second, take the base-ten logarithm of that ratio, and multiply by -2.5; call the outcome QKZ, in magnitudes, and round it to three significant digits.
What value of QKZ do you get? -3.73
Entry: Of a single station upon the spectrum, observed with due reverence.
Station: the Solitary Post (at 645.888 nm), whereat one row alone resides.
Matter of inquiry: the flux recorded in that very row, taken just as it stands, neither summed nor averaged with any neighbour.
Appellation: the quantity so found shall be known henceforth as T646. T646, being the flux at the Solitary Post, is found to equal 3.889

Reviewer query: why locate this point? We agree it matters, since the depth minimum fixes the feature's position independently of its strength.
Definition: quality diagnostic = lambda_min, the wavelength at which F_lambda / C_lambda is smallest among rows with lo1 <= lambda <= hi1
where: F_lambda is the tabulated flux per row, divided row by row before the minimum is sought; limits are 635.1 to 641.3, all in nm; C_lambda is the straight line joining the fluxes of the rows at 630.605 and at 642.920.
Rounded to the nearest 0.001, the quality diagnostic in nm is 638.494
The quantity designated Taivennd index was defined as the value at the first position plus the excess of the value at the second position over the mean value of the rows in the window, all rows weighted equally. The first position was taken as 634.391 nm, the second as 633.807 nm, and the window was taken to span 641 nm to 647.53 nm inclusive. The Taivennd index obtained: 4.9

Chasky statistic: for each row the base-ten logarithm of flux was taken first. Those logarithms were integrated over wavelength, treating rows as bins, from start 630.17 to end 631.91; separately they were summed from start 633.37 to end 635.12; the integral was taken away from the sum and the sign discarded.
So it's 2.98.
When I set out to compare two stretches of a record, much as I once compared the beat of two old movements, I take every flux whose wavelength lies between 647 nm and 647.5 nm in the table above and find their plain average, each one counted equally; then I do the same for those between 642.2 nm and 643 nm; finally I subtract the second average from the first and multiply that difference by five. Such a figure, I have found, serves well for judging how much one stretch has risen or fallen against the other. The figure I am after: 2.7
